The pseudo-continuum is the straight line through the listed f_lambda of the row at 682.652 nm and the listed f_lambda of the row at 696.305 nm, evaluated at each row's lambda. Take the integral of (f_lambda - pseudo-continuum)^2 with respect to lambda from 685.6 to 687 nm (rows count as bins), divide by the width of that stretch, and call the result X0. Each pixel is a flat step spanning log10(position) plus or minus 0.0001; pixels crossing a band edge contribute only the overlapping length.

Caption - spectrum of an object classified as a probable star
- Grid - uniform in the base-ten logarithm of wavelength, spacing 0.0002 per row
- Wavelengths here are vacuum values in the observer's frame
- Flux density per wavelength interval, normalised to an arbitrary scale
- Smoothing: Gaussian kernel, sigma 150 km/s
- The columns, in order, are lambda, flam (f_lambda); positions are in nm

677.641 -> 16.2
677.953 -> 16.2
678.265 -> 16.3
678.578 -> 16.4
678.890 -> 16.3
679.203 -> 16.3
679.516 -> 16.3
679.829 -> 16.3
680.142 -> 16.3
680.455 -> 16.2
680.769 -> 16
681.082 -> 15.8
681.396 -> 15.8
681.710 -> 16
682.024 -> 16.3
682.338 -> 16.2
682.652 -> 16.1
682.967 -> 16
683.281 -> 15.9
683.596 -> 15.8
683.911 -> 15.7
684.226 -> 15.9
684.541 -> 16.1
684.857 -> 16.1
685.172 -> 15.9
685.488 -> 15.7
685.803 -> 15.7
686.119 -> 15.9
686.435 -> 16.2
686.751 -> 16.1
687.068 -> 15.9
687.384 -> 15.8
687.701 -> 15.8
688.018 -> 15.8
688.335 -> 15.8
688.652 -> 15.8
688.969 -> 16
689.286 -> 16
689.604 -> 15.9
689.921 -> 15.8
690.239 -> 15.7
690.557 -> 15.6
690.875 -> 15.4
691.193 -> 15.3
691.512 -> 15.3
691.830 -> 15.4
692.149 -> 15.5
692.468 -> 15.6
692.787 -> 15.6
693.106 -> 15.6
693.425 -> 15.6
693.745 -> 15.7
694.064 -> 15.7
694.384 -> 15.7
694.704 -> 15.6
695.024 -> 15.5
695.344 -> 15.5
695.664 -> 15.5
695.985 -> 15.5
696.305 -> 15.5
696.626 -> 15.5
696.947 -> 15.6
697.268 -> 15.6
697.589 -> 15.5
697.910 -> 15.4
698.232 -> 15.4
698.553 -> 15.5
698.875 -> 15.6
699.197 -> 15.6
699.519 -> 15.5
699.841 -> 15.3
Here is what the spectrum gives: 0.042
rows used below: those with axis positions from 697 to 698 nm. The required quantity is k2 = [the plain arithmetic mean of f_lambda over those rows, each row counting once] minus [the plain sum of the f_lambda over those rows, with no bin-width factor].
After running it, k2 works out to -31.0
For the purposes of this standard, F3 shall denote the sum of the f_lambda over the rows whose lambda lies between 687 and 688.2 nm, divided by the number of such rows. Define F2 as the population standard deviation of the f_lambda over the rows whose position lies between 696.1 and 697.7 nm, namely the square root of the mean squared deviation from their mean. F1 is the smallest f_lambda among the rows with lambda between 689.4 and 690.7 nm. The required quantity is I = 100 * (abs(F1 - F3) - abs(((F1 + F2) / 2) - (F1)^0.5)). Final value -365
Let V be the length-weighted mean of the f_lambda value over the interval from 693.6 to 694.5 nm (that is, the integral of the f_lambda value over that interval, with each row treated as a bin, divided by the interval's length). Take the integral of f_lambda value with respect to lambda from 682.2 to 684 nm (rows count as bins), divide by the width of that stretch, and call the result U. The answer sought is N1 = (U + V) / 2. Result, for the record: 15.8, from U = 16.0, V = 15.70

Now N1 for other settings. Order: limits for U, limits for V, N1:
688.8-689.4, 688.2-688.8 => 15.9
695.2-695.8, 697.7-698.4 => 15.5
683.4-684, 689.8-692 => 15.6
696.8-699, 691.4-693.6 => 15.5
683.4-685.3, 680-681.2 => 16.0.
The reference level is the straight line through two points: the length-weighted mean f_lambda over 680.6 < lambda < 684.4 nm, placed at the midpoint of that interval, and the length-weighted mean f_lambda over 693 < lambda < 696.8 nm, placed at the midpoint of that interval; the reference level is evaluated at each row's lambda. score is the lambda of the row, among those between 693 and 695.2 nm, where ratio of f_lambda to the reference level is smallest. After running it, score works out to 695.024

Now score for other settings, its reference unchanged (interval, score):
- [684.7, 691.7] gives 691.193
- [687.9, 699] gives 691.193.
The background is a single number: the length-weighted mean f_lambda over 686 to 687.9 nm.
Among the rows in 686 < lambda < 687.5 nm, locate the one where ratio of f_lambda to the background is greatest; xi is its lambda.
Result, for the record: 686.435 nm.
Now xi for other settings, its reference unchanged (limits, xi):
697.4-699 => 698.875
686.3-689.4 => 686.435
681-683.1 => 682.024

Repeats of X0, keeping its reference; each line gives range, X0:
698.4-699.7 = 0.031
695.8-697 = 0.003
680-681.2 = 0.042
